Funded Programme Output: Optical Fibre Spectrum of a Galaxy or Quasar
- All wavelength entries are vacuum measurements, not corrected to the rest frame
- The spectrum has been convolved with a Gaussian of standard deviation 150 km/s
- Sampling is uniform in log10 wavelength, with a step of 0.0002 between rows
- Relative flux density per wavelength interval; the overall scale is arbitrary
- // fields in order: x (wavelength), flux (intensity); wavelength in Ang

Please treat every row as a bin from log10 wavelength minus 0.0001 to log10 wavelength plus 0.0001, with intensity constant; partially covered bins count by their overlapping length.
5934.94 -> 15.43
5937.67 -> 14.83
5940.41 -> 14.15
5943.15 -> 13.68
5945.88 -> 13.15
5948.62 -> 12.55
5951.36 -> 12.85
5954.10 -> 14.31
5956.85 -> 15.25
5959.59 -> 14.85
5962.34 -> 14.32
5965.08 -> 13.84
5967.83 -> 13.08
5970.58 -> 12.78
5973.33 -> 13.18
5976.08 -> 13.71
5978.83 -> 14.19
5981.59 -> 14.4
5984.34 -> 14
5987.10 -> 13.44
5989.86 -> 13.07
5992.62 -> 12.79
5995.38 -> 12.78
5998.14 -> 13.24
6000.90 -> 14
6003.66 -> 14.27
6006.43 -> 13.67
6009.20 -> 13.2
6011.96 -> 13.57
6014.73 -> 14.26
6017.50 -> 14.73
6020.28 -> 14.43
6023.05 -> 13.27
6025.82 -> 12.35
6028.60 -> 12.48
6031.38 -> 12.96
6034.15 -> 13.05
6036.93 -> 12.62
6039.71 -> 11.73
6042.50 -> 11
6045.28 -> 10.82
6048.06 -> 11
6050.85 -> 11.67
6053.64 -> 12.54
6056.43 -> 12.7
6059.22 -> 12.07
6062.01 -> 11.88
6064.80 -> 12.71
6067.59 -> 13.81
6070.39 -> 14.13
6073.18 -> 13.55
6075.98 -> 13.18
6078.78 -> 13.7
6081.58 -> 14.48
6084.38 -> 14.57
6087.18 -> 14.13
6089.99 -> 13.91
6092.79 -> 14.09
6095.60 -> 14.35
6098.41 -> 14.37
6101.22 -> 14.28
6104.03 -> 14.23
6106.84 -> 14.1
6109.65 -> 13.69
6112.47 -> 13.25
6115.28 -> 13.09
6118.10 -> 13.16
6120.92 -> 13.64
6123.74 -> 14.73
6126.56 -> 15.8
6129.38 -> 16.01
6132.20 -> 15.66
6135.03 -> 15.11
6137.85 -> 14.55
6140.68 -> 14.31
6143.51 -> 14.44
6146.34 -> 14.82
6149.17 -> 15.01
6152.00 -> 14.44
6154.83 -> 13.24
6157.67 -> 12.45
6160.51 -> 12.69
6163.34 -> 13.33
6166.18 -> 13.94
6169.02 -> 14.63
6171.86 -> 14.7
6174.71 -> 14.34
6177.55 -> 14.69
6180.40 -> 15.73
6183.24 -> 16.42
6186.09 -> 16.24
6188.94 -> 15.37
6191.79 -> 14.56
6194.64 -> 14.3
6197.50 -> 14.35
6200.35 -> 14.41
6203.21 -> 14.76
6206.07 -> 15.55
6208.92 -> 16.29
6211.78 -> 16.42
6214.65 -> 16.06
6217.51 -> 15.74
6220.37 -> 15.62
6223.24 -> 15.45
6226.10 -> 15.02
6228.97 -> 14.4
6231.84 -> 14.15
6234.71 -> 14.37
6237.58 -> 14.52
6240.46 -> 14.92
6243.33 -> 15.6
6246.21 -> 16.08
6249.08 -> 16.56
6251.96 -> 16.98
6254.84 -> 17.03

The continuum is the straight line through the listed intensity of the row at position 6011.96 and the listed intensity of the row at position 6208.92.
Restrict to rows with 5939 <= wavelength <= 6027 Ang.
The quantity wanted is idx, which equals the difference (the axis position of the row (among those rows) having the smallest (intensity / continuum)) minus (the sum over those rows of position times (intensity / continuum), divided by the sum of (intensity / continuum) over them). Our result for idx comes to 43.6 Ang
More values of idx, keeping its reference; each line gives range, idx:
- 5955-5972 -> 7.2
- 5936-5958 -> 1.4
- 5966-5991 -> -8.3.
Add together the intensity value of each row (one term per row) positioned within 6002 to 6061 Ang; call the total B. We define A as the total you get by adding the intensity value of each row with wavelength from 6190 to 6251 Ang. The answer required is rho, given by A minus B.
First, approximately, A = 319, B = 268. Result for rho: 51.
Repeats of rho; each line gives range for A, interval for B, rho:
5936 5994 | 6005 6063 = 22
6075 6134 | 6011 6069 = 33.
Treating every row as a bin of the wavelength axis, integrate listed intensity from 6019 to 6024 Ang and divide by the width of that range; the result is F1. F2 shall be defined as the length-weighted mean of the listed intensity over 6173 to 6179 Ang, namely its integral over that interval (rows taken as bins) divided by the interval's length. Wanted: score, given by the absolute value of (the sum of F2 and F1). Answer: 28.4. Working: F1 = 13.9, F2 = 14.5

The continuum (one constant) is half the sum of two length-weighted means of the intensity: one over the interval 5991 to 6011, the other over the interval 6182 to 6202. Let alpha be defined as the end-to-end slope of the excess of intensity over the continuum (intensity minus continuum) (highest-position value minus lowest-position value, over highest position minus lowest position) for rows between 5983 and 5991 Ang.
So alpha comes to -0.17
